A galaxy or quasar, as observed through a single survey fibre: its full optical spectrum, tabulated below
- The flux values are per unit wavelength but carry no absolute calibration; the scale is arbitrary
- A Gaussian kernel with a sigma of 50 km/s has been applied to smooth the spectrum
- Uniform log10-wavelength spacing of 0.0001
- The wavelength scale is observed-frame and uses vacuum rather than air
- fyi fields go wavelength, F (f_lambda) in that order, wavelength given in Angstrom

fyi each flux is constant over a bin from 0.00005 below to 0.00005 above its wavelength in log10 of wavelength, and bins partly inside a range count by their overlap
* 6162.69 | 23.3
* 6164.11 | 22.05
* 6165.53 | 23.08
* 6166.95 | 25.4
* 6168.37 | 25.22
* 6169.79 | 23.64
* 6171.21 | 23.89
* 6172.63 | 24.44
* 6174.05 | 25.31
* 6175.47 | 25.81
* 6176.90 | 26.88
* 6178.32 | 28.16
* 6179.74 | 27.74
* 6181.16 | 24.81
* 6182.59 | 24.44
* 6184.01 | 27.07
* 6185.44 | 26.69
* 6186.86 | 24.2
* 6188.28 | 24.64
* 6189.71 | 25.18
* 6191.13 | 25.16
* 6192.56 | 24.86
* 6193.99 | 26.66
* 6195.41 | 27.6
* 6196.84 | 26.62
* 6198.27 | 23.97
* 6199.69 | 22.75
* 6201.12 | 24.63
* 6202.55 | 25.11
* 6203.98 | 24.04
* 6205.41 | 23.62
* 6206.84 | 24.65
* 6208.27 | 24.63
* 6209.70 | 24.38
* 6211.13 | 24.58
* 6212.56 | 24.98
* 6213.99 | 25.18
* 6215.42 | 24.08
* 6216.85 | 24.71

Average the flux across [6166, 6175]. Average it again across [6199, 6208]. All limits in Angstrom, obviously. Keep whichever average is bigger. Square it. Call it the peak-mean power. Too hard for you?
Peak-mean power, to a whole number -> 608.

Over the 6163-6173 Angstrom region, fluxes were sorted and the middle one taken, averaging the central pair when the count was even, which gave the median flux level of 23.9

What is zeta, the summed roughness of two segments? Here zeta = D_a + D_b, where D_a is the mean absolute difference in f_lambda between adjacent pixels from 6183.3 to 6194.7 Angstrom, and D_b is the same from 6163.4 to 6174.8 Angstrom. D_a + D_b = 1.8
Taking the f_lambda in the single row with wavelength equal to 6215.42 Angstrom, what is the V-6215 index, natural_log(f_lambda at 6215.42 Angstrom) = 3.18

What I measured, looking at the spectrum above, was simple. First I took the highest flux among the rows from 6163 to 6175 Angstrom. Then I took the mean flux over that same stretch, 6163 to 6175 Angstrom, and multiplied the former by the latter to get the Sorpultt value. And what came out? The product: 613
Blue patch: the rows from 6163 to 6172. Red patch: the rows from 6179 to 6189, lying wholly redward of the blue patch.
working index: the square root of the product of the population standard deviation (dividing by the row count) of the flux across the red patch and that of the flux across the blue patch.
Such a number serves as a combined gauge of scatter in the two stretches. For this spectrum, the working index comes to 1.3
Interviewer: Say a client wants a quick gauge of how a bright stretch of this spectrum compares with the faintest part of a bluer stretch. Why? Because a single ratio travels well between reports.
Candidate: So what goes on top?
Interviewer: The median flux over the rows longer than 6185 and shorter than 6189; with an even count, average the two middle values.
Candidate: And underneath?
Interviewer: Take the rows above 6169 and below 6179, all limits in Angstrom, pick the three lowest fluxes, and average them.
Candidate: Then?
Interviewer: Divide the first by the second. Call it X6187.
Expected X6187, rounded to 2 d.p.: 1.03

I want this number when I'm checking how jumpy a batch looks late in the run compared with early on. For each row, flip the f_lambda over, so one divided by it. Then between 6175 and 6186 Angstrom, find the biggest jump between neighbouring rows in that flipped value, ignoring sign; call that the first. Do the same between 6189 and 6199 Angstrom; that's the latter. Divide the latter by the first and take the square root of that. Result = 0.99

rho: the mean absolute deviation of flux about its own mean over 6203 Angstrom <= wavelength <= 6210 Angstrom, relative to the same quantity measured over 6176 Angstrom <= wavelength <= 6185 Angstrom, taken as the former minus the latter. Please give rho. -0.91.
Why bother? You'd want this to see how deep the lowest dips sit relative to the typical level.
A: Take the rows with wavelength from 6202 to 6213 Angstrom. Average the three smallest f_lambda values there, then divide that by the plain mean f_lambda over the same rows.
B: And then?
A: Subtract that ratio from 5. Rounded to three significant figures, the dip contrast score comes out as 4.02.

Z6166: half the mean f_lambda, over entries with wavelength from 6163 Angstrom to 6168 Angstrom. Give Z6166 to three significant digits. 11.8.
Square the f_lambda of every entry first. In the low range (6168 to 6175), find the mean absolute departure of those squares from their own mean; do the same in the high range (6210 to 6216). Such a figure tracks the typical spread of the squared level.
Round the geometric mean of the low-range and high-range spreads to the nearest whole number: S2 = 24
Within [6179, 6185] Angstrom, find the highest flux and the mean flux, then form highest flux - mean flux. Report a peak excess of 1.7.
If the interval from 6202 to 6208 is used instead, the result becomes 0.8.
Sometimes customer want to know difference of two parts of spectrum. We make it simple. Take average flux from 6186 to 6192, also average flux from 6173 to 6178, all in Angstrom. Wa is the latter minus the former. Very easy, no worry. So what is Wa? 1.2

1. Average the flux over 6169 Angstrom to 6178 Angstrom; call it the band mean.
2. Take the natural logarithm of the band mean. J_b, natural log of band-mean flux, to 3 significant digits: 3.22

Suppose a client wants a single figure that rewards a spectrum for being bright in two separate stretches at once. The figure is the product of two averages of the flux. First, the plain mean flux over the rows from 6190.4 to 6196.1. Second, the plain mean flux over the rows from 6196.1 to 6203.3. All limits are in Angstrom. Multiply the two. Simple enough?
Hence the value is 642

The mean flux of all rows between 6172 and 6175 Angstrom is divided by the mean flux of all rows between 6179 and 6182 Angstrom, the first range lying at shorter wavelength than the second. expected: 0.95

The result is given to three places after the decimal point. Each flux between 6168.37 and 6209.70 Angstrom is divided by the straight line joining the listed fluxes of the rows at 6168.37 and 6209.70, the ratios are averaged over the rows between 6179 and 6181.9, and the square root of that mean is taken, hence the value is 1.026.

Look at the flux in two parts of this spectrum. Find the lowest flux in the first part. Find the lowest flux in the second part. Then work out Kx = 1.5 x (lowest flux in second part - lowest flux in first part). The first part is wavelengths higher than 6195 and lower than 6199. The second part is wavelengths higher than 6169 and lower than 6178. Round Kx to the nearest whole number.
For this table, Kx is 0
